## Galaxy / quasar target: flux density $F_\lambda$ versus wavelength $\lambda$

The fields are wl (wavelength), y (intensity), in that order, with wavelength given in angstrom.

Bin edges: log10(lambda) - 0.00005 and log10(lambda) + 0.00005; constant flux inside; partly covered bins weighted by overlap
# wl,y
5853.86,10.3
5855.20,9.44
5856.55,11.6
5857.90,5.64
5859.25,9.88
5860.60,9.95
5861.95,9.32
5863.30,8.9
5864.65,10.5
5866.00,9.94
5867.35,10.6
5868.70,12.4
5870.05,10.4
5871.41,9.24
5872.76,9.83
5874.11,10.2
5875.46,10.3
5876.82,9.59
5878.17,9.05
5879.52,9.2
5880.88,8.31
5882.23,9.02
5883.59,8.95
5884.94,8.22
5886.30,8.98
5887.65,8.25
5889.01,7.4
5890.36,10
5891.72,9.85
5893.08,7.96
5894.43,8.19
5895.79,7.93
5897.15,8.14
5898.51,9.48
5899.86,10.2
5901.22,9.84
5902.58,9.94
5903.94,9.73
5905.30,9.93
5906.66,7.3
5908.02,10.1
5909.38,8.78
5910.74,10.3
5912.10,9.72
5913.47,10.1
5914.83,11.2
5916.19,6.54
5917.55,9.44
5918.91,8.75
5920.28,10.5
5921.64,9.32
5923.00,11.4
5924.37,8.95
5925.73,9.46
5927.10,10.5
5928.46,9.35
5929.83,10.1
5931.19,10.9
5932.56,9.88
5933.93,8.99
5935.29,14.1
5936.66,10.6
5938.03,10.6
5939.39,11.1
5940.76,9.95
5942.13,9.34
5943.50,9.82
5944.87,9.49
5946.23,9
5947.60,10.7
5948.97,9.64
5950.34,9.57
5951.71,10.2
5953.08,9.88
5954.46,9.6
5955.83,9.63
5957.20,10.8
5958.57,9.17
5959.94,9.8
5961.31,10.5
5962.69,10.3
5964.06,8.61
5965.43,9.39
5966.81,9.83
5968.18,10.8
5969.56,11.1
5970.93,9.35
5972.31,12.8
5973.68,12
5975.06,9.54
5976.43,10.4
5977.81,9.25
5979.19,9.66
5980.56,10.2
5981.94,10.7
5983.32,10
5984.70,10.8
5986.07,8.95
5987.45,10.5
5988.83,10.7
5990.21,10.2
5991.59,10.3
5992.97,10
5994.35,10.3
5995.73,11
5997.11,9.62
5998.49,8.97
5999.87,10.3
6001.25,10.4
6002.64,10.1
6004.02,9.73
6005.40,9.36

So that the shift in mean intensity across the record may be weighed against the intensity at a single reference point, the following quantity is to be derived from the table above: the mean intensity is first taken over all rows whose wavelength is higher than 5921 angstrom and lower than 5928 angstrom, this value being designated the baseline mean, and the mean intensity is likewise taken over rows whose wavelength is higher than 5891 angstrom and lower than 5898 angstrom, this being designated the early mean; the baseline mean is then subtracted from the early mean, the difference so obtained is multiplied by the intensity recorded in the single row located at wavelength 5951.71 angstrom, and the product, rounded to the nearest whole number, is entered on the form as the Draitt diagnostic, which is -15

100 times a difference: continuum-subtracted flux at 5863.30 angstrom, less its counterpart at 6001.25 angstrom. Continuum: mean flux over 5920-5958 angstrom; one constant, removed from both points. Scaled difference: -150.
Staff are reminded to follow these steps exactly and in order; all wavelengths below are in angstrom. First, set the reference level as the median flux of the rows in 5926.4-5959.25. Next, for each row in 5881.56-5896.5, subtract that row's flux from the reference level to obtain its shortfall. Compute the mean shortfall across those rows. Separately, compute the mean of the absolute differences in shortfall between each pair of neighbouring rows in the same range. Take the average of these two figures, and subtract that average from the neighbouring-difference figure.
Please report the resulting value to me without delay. -0.2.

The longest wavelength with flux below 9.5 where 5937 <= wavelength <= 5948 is 5946.23 angstrom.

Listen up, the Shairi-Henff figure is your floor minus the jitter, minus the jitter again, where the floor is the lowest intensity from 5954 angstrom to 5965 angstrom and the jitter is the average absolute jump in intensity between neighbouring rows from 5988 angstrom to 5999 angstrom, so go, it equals 7.5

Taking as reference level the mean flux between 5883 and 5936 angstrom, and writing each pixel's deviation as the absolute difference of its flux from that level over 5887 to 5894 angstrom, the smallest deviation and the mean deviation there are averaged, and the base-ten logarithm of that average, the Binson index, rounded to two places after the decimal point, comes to -0.11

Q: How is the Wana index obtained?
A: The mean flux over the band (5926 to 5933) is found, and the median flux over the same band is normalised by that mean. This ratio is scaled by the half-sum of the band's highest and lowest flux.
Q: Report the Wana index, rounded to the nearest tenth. 10.1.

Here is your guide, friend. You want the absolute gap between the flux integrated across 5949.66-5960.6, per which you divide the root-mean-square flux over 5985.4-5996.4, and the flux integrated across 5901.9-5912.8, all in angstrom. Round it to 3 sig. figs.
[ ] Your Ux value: 103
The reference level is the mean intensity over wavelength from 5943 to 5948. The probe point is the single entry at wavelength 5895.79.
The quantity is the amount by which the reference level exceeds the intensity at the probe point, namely 1.8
